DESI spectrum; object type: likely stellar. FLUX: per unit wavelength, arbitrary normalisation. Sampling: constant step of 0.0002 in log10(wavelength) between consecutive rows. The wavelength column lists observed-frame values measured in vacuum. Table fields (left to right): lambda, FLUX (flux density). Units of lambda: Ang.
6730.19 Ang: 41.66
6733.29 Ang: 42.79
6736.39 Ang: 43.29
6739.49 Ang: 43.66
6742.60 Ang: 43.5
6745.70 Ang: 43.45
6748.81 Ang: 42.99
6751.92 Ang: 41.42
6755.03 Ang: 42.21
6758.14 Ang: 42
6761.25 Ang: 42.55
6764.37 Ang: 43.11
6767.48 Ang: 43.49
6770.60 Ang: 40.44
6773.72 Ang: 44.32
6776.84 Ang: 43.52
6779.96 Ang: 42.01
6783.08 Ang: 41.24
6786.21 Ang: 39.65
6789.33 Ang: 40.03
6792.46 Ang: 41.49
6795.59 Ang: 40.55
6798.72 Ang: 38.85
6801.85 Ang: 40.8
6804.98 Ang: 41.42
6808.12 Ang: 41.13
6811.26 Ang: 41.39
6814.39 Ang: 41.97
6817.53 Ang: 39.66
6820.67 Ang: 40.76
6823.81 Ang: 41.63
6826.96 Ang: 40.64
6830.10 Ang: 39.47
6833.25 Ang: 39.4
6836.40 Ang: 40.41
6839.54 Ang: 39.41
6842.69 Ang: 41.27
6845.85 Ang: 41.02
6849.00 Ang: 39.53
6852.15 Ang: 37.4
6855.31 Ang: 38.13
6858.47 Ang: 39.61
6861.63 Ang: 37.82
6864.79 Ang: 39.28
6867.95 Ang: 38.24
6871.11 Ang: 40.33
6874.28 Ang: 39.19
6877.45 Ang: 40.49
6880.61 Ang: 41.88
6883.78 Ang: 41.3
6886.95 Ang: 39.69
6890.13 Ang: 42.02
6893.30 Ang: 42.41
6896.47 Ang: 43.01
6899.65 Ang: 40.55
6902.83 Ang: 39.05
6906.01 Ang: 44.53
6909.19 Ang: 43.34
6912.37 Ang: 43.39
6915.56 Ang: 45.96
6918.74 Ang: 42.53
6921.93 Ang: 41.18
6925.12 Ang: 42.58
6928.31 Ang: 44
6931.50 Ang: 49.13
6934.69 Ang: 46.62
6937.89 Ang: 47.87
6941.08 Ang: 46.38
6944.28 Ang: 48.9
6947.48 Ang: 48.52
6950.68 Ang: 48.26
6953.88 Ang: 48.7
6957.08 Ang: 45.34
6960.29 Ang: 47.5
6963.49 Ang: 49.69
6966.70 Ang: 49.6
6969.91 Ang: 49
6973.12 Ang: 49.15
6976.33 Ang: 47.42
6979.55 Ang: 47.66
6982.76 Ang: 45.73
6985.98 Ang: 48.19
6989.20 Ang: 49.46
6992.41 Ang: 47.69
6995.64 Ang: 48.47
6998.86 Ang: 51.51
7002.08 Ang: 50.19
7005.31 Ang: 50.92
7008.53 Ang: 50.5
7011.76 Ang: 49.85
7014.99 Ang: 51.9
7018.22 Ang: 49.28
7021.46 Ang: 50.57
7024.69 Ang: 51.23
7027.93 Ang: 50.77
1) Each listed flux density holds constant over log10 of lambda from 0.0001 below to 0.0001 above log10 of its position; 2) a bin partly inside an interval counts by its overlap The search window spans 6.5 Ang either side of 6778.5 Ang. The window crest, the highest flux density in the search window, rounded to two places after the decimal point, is 44.32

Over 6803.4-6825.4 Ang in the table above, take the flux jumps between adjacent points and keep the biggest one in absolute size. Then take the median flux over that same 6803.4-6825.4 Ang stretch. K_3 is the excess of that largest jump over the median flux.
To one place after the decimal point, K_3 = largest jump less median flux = -39.1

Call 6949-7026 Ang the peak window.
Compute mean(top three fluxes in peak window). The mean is 51.5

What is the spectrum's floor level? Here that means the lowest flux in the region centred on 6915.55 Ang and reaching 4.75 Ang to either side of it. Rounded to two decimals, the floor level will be 42.53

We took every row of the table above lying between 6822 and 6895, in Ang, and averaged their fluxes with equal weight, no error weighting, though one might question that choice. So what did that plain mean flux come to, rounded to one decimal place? 40.0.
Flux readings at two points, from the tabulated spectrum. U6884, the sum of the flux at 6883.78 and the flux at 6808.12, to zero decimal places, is 82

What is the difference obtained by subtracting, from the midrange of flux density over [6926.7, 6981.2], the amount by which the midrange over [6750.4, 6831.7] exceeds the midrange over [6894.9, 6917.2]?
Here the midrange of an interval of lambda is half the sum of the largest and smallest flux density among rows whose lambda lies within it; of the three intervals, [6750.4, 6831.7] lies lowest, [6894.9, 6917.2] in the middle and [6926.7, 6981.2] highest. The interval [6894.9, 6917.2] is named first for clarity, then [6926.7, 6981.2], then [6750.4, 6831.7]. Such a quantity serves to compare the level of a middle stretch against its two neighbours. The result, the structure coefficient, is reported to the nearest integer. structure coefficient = 48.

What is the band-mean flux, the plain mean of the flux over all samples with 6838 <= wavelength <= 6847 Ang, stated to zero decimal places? 41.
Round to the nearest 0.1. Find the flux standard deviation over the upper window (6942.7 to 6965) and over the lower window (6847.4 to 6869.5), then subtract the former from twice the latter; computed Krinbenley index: 0.4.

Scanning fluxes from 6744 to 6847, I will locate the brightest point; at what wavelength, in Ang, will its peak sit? 6773.72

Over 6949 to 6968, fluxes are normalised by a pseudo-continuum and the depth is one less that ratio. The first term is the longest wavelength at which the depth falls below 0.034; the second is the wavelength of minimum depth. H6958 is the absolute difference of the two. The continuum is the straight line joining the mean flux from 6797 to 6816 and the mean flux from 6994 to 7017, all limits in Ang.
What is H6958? 3.2 Ang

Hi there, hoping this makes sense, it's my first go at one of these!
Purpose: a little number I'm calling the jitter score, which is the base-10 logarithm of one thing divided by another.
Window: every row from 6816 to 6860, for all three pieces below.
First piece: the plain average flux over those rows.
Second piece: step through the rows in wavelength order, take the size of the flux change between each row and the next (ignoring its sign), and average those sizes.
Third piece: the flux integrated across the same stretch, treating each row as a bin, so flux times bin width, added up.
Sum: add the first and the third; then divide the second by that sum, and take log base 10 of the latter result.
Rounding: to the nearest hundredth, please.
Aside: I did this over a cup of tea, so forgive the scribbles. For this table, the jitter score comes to -3.22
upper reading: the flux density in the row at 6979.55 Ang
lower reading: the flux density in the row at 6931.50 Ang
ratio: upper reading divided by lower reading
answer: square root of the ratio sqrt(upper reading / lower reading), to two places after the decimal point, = 0.98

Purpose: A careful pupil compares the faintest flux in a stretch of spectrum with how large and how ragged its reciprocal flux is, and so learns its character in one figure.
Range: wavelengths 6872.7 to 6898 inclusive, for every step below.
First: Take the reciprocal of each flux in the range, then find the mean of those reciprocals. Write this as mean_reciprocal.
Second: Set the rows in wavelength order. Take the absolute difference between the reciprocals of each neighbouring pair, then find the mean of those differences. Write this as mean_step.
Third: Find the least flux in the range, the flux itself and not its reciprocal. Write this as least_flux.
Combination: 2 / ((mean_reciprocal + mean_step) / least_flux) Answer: 3139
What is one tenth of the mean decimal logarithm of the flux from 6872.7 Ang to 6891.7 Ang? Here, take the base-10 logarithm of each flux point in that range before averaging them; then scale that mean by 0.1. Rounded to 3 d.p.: 0.161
